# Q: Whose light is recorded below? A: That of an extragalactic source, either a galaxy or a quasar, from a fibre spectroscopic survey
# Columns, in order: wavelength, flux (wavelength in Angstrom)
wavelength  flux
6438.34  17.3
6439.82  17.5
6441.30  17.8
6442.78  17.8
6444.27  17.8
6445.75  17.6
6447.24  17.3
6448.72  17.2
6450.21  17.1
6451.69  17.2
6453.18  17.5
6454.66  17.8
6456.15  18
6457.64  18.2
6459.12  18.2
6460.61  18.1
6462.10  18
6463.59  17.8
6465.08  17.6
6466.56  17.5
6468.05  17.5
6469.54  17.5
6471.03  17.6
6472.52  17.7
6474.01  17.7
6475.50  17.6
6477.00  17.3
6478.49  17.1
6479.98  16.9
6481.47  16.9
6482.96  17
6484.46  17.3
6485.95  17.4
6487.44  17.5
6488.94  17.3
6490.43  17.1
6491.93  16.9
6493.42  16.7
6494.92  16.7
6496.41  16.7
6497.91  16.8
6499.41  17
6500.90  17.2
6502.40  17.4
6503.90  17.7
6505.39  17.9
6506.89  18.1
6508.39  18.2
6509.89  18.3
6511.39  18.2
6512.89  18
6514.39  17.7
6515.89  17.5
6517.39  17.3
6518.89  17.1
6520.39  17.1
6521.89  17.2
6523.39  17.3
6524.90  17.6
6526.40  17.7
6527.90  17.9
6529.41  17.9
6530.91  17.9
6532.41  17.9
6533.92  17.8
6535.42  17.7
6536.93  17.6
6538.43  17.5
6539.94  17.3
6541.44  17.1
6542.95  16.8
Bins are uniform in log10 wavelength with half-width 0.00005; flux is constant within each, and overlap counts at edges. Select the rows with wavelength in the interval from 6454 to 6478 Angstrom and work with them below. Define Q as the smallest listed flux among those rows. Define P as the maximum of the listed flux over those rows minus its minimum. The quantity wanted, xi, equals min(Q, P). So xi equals 0.90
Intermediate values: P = 0.90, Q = 17.3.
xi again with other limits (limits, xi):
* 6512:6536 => 0.90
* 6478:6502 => 0.80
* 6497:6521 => 1.50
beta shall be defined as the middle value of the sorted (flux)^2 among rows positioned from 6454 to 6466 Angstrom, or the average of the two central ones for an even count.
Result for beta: 324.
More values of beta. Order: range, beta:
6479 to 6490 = 299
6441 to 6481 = 310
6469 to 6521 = 299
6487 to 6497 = 286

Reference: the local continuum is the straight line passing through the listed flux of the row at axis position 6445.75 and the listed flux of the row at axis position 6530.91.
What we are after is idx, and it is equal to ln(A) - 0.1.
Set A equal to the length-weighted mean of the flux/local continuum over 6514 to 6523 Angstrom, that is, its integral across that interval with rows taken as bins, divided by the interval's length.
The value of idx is -0.131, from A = 0.97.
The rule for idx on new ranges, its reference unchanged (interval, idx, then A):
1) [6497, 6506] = -0.127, 0.97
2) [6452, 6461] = -0.084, 1.02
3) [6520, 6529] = -0.122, 0.98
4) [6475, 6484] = -0.135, 0.97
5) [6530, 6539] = -0.109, 0.99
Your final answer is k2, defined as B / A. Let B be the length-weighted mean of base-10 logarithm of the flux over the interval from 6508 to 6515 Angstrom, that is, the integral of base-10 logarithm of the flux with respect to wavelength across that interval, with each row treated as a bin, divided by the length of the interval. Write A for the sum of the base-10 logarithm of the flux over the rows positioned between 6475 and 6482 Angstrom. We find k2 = 0.204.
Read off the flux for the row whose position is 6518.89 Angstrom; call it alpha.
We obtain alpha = 17.1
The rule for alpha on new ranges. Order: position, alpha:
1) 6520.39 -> 17.1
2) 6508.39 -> 18.2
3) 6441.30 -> 17.8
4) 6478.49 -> 17.1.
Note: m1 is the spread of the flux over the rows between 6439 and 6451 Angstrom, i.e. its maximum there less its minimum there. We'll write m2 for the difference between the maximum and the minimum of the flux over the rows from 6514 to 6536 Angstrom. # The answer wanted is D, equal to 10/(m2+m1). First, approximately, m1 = 0.70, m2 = 0.80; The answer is 7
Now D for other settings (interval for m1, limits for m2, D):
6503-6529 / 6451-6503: 4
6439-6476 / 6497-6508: 4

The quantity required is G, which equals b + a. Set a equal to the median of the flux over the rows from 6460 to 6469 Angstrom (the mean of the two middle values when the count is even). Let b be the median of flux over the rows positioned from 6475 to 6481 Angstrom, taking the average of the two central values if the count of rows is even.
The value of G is 34.9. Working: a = 17.7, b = 17.2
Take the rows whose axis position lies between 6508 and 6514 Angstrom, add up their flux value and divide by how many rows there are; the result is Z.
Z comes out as 18.2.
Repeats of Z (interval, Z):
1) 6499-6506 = 17.4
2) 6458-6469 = 17.8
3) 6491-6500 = 16.8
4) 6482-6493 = 17.2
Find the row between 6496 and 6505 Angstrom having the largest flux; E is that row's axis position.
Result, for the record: 6503.90 Angstrom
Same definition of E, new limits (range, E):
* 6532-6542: 6532.41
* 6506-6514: 6509.89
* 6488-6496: 6488.94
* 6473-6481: 6474.01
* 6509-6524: 6509.89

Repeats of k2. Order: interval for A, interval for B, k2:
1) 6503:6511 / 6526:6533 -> 0.199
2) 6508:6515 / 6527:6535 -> 0.199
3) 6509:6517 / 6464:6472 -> 0.199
